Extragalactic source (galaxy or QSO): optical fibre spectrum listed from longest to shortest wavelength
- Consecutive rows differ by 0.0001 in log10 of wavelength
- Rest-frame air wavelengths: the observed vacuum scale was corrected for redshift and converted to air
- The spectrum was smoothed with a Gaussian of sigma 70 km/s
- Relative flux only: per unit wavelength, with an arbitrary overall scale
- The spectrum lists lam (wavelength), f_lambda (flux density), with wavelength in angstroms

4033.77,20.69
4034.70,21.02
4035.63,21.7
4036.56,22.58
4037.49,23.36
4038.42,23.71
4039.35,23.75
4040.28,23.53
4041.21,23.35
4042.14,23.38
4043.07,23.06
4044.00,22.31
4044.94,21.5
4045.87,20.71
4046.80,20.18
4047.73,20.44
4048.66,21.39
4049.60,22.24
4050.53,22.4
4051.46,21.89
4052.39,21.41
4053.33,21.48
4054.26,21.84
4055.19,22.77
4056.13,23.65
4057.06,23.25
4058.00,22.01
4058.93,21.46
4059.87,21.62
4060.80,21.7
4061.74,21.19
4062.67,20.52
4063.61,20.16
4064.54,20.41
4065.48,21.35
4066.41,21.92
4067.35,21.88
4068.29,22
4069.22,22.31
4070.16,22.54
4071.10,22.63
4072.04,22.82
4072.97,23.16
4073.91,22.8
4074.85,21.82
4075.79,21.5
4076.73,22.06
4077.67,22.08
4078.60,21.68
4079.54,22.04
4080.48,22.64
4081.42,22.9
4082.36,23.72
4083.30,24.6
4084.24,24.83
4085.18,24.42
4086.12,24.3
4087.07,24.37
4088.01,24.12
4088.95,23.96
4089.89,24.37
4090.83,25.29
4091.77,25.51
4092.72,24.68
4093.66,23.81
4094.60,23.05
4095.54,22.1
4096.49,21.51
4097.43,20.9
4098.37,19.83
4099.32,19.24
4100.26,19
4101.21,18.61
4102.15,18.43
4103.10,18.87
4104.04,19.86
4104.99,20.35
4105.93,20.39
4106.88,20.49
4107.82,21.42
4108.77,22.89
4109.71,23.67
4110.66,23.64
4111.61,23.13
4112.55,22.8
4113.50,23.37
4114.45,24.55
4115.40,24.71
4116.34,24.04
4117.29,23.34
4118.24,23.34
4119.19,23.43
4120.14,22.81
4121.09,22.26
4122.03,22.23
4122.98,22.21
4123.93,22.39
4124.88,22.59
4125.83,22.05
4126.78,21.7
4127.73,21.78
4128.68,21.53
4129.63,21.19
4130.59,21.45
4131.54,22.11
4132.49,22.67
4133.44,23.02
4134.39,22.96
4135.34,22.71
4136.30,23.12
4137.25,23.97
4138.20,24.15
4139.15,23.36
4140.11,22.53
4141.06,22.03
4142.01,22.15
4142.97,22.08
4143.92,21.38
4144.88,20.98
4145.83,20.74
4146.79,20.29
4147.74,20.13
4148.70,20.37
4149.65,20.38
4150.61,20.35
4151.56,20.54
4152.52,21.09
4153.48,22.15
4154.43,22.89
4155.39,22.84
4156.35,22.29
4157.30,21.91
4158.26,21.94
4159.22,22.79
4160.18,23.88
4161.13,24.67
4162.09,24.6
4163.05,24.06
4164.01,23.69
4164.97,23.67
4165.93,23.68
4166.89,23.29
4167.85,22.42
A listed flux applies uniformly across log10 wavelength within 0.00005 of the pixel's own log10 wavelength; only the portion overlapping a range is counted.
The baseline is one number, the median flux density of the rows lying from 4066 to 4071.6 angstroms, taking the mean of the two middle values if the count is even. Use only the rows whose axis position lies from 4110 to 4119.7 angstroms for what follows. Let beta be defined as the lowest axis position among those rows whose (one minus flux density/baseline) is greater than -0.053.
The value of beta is 4111.61 angstroms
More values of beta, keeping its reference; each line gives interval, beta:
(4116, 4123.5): 4120.14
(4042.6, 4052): 4043.07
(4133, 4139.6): 4133.44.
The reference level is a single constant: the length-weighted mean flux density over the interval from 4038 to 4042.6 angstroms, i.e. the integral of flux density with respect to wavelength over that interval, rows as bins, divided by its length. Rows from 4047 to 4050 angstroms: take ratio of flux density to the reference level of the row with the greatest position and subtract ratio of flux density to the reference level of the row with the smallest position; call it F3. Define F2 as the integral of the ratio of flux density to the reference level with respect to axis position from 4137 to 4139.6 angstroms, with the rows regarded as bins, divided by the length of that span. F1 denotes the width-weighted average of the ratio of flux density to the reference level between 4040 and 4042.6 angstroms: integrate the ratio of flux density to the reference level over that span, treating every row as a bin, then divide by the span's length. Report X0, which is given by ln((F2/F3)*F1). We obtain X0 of 2.6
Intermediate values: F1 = 0.99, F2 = 1.01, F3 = 0.08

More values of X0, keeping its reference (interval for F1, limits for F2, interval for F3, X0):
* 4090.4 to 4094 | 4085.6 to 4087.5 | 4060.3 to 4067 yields 4.8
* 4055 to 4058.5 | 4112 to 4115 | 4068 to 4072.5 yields 3.3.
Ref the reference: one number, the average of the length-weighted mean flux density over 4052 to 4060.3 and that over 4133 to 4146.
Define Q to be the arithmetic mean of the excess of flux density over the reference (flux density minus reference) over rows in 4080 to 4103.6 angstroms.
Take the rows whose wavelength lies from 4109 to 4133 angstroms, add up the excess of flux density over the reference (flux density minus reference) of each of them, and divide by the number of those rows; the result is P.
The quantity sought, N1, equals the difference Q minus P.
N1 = -0.2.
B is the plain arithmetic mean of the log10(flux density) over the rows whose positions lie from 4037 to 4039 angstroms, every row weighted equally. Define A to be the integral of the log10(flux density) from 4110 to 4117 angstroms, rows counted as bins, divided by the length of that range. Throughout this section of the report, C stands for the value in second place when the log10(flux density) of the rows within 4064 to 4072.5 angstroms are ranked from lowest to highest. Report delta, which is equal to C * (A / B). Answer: 1.33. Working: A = 1.37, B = 1.372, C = 1.33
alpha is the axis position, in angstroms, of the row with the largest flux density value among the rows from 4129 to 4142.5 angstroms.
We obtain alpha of 4138.20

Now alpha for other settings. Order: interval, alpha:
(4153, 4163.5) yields 4161.13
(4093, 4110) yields 4093.66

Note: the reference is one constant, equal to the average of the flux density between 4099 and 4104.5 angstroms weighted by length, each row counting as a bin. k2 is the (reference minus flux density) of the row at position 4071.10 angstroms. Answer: -3.6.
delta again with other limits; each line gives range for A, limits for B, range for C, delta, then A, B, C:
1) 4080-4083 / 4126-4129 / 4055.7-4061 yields 1.36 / 1.36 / 1.336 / 1.33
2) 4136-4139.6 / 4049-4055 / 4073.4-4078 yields 1.38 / 1.38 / 1.340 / 1.34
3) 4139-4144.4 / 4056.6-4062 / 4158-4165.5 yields 1.36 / 1.34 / 1.340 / 1.36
